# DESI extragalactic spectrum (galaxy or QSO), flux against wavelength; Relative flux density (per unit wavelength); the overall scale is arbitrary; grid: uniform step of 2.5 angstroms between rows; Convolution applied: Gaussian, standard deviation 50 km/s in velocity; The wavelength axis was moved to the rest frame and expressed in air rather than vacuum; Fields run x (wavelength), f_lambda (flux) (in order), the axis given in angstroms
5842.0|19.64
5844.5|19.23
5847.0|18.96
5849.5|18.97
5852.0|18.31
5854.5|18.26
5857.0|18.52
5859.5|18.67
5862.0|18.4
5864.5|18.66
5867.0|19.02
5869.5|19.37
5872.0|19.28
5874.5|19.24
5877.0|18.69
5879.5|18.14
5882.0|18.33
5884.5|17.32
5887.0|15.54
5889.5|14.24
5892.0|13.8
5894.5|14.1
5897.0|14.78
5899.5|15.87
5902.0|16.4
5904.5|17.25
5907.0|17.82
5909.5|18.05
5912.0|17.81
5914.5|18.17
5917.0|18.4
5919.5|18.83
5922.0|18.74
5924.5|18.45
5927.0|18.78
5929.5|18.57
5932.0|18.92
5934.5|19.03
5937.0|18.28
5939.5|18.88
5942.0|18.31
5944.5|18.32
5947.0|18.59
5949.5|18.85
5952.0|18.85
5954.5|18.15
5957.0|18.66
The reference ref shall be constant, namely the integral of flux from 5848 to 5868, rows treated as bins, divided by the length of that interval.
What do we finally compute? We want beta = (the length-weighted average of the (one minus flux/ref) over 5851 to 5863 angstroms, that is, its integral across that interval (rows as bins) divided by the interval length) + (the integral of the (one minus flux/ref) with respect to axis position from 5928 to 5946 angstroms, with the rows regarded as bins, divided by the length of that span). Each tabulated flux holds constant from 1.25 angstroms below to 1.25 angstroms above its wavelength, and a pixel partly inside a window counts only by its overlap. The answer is 0.01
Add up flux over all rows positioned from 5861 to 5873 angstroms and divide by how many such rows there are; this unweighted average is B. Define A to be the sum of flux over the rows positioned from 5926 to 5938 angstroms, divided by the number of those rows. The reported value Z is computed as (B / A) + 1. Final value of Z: 2.01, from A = 18.7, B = 18.9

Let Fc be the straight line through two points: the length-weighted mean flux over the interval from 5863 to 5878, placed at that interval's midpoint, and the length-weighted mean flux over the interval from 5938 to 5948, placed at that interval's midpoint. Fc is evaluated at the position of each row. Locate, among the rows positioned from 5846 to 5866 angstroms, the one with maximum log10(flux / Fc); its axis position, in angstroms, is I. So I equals 5849.5 angstroms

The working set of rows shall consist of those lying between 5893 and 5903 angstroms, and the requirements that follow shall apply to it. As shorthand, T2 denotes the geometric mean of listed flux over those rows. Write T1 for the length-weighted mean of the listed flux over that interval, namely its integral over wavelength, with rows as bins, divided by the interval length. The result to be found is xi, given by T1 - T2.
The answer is -0.04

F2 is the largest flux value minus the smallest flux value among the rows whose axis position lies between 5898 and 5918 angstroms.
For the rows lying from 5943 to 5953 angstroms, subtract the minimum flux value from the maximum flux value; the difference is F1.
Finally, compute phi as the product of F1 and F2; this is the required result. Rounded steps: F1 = 0.53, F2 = 2.53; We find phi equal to 1.3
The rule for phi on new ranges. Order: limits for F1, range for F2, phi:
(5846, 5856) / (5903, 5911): 0.6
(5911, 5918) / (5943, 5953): 0.3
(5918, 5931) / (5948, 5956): 0.3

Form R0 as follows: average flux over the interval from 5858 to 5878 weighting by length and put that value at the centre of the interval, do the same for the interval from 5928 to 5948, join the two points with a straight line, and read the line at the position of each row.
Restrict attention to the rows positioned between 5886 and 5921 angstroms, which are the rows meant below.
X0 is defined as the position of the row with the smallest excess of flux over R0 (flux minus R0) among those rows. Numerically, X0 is 5892.0 angstroms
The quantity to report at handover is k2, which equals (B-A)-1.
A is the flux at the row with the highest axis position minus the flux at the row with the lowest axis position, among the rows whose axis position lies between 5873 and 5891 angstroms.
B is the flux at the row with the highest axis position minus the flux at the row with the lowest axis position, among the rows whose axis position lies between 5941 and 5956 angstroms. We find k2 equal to 4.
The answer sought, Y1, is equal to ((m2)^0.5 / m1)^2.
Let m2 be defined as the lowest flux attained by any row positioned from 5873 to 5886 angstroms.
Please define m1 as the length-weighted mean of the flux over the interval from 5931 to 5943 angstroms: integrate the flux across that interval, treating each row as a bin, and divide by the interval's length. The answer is 0.050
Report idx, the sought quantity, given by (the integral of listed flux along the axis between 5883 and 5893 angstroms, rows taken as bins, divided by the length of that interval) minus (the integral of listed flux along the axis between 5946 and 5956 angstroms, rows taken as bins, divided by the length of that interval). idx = -3.3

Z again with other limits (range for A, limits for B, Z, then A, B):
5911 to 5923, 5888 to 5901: 1.79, 18.4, 14.6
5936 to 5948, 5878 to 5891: 1.90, 18.5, 16.7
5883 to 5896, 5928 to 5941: 2.25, 15.0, 18.7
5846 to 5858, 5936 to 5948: 1.99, 18.6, 18.5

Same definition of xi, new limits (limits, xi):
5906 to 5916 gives 0.02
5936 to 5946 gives 0.01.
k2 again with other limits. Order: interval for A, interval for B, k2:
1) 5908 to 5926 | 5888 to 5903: 1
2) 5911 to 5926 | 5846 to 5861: -2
